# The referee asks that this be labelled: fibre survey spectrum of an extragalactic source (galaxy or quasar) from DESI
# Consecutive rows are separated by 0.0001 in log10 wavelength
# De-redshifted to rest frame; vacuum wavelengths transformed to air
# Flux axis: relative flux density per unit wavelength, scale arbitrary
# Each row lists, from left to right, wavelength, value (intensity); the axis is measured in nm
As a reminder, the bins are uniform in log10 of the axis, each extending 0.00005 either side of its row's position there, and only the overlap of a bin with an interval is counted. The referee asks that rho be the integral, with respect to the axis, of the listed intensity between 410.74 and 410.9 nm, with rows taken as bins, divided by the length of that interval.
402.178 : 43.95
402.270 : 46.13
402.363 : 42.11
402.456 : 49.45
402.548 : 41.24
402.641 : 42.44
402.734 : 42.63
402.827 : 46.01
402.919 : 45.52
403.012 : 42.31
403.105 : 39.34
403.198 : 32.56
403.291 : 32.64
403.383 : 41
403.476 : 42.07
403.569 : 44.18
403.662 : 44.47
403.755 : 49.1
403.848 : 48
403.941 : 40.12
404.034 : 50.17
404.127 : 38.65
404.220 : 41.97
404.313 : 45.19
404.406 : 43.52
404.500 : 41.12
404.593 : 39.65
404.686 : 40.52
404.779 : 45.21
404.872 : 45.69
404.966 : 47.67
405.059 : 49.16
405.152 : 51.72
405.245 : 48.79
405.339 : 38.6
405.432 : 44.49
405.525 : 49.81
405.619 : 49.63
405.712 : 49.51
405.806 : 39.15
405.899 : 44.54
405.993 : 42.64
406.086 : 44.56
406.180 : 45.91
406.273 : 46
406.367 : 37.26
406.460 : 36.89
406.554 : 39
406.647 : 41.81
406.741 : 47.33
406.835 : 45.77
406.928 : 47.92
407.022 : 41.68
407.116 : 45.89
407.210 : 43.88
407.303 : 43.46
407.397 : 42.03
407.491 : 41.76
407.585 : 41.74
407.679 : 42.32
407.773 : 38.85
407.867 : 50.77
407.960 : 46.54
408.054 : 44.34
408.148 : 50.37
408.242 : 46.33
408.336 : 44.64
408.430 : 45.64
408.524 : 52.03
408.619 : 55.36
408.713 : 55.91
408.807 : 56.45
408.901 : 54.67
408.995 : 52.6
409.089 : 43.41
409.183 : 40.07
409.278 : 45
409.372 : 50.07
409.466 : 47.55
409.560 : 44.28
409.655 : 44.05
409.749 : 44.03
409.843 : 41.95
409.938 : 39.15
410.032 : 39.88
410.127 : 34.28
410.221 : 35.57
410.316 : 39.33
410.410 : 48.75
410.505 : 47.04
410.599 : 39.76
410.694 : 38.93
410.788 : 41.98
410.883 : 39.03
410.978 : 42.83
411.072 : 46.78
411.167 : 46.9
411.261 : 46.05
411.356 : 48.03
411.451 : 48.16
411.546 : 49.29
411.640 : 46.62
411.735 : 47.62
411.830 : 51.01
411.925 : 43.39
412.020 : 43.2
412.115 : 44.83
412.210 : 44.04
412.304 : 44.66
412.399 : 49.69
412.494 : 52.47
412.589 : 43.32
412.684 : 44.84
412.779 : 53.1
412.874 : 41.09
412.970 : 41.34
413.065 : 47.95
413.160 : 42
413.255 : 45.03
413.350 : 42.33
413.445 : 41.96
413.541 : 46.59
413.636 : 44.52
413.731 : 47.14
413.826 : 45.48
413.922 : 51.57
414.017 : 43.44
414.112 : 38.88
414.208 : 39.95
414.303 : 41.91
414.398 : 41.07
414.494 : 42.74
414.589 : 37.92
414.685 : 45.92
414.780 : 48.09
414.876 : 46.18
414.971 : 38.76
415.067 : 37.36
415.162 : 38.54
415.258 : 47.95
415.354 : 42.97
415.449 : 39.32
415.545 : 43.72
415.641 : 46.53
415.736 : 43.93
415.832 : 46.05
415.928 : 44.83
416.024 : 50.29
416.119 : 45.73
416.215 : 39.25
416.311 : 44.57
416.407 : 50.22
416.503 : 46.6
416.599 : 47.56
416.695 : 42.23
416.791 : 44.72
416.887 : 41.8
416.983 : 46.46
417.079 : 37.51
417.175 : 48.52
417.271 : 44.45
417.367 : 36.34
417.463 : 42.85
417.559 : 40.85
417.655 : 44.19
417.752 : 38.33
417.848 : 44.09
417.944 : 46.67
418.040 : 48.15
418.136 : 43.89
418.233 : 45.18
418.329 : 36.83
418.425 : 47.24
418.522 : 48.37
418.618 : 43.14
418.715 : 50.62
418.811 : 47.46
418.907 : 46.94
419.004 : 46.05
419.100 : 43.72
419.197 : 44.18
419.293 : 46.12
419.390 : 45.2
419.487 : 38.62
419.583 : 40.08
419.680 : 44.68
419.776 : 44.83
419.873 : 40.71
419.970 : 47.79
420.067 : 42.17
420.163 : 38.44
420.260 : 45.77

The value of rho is 40.8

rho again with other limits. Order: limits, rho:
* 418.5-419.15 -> 46.5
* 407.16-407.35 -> 43.8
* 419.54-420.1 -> 43.4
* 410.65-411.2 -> 42.7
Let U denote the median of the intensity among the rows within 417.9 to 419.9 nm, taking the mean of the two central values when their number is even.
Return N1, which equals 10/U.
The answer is 0.221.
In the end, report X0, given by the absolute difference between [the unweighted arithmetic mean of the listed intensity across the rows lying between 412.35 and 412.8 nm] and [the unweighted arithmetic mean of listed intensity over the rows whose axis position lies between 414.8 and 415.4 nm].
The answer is 6.7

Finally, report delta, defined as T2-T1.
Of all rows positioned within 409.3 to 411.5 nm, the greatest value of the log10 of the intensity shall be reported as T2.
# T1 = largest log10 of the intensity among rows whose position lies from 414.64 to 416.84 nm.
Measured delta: -0.002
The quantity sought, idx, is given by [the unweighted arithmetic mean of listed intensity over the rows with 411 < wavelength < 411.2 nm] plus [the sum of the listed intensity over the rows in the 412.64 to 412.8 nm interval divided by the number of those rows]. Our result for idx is 96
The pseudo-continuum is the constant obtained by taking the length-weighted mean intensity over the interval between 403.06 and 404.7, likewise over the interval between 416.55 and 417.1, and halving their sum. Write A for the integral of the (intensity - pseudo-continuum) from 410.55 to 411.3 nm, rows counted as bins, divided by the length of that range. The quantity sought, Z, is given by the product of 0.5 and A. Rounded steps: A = 0.0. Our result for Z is 0.0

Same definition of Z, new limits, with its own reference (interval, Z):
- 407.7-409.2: 2.9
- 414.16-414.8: -0.3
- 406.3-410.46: 1.0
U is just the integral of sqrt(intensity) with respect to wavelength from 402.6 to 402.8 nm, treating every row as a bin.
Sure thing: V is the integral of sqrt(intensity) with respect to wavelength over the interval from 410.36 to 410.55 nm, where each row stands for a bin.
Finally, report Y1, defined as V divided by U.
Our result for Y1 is 1.01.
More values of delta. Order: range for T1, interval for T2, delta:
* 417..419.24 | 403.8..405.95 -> 0.009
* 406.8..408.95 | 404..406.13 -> -0.038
